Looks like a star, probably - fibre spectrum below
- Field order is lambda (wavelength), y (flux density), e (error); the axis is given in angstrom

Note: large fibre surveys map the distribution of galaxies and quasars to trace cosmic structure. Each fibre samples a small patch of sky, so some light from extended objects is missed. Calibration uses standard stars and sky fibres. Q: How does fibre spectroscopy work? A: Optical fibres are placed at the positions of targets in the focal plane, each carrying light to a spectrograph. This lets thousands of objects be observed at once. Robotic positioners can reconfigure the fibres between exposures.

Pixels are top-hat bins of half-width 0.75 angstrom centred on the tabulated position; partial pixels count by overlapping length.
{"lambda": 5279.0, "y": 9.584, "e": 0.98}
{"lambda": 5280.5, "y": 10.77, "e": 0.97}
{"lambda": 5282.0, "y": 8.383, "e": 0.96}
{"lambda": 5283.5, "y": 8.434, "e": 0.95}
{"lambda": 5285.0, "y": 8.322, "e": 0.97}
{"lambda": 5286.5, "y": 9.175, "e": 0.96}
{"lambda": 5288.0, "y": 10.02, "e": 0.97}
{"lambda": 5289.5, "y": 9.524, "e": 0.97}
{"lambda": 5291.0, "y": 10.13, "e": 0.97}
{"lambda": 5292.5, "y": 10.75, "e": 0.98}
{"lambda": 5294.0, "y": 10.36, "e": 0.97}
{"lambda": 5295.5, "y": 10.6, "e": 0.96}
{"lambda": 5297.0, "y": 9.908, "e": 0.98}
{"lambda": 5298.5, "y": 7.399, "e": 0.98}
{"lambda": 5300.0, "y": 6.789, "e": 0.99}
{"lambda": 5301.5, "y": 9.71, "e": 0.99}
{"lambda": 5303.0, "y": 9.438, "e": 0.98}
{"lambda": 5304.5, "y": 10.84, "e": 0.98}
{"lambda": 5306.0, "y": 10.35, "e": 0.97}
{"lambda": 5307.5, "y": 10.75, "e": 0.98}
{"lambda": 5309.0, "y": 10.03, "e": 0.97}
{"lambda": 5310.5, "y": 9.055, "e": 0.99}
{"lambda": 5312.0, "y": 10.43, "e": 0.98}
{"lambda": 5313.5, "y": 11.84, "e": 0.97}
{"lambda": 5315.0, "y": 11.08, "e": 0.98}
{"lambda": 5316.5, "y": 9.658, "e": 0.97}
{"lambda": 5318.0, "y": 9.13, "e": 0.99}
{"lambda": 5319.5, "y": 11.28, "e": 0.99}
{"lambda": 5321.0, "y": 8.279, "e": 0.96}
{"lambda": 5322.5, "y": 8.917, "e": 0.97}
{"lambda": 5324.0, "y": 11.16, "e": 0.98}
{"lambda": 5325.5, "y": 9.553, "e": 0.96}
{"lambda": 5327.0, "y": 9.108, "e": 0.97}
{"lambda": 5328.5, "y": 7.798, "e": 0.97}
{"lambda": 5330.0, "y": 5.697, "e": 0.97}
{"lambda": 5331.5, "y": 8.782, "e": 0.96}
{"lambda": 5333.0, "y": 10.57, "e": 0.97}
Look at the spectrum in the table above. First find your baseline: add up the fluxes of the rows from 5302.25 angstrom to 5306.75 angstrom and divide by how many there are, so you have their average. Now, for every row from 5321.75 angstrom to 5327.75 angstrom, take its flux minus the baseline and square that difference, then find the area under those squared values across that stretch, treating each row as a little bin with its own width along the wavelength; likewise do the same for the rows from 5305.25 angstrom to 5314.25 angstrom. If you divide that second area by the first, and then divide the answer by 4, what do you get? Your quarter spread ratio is 0.26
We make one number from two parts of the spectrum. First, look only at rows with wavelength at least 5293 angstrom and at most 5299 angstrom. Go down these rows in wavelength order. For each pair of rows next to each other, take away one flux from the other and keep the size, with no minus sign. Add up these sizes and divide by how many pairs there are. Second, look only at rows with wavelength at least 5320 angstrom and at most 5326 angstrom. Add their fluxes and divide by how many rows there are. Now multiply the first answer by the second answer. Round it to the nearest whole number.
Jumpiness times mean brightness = 11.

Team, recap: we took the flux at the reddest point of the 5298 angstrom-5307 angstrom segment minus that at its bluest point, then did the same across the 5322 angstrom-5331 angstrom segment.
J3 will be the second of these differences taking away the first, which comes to -6.2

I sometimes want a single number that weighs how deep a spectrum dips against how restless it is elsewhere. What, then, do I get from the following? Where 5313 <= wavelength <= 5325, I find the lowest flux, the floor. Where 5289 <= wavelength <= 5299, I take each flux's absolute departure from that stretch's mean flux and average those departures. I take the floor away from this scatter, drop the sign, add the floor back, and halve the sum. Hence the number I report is 7.9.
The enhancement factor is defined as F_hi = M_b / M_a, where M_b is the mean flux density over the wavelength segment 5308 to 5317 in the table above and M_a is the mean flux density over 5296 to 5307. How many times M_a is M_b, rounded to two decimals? 1.12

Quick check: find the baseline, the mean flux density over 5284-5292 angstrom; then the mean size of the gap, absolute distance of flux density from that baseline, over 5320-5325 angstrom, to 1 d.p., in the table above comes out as 1.1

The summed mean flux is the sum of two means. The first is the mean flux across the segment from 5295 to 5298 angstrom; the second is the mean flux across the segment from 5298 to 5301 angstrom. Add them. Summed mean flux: 17.3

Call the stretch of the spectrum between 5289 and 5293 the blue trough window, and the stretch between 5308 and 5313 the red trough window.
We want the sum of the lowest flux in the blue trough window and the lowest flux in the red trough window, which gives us 18.6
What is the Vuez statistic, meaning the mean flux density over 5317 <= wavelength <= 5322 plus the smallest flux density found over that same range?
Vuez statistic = 17.8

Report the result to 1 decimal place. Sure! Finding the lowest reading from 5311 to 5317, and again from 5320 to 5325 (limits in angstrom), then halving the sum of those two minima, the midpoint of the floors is 9.0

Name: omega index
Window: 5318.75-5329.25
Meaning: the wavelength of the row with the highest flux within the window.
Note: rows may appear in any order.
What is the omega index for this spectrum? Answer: 5319.5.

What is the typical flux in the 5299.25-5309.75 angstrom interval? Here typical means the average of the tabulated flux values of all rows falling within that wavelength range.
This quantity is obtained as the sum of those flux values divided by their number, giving 9.7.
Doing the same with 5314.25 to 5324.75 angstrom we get 9.9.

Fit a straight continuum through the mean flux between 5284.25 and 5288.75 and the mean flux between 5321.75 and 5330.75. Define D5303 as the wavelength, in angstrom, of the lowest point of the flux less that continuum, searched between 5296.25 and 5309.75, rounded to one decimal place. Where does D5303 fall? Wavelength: 5300.0 angstrom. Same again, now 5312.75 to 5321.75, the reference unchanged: 5321.0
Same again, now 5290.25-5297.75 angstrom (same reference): 5297.0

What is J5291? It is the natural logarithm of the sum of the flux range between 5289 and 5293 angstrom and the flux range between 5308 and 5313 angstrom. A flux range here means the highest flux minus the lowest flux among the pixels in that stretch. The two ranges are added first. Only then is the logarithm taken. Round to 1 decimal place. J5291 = 1.0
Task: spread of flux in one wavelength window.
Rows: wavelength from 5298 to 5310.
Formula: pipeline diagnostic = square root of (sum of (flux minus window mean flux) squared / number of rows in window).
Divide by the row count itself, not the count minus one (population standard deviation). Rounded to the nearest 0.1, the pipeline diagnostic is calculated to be 1.4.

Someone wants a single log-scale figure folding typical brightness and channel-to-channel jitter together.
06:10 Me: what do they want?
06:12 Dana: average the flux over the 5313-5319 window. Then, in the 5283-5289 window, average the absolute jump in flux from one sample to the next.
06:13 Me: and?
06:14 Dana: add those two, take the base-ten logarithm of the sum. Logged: 1.04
